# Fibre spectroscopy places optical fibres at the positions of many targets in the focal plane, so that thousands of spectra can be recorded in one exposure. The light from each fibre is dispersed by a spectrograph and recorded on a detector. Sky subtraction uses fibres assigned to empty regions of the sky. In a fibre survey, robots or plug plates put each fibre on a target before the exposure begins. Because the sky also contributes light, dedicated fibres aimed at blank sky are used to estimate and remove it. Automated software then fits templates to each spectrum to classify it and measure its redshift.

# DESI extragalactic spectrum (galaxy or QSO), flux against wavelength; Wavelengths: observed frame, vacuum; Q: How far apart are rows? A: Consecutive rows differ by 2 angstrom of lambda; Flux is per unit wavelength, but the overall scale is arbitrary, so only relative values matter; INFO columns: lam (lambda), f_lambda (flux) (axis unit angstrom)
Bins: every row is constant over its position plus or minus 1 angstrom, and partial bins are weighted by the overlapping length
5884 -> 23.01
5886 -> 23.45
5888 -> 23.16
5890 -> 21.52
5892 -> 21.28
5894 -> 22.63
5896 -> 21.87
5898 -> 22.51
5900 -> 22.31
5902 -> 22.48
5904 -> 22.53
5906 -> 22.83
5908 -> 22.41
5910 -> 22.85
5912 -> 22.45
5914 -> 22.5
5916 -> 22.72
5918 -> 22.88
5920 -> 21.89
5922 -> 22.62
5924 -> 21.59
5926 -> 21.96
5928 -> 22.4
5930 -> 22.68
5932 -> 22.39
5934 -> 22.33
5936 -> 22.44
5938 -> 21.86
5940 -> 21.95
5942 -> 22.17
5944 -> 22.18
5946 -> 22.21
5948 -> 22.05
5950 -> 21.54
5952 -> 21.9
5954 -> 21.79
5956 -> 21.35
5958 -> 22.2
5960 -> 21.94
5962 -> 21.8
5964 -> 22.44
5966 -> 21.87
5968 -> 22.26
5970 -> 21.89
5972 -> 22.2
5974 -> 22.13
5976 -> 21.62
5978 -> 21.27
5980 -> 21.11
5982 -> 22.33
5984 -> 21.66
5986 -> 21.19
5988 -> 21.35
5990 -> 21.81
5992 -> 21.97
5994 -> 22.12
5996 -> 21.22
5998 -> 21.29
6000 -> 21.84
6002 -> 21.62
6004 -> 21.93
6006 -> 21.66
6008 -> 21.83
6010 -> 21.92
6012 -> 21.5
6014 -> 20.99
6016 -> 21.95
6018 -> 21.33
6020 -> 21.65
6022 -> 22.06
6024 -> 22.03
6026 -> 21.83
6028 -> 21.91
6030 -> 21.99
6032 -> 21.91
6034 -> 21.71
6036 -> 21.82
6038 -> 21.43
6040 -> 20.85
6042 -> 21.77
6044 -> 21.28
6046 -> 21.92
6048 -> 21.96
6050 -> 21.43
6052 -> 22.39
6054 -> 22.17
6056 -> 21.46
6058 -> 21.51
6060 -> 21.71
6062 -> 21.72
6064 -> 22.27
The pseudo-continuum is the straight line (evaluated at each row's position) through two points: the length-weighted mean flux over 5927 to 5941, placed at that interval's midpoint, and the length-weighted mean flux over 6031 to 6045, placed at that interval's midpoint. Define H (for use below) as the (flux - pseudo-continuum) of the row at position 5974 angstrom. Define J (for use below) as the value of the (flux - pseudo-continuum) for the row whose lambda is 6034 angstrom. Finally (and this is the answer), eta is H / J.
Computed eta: 0.9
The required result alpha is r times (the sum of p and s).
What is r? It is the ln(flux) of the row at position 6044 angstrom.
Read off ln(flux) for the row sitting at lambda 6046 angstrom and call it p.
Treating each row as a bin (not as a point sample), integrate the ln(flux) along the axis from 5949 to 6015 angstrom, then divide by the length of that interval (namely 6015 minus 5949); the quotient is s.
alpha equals 18.9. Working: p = 3.09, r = 3.06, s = 3.08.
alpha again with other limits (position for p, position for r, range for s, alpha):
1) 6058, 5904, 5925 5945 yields 19.2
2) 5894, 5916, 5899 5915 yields 19.5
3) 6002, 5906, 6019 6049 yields 19.2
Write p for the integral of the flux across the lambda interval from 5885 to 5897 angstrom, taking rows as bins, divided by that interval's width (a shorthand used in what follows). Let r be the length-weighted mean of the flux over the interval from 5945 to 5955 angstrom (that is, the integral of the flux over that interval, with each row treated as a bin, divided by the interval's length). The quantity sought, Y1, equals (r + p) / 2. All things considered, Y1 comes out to 22.1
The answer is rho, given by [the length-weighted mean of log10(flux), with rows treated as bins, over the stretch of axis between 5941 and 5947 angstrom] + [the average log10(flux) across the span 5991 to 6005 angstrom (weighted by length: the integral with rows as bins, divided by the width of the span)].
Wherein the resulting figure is 2.68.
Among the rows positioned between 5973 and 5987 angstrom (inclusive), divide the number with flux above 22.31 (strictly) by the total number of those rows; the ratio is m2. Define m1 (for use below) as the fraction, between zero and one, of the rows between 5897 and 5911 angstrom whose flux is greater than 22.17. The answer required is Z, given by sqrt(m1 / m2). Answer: 2.6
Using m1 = 1.0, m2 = 0.1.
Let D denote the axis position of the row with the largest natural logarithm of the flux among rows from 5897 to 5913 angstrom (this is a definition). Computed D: 5910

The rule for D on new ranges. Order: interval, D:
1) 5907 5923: 5918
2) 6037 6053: 6052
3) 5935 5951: 5936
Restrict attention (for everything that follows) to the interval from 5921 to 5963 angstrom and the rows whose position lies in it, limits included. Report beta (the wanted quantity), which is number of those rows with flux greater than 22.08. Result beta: 10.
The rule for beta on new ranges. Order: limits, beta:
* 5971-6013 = 4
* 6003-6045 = 0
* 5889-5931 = 15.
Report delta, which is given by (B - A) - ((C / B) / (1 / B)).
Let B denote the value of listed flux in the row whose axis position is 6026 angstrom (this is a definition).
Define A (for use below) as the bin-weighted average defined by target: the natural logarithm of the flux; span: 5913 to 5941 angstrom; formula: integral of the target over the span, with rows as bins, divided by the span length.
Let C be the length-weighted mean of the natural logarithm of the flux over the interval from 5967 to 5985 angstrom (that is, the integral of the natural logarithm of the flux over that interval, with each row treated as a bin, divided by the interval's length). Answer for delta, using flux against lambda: 15.6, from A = 3.10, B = 21.83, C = 3.08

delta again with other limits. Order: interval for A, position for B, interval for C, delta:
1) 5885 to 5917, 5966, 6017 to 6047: 15.7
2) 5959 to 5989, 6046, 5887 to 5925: 15.7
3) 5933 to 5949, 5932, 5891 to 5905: 16.2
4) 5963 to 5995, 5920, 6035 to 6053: 15.7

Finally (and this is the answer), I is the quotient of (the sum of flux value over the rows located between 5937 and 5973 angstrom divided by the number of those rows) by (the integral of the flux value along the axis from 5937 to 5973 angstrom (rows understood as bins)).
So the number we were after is 0.028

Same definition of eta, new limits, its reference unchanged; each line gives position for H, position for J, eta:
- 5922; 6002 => -1.3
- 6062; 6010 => 2.0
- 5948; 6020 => 7.4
